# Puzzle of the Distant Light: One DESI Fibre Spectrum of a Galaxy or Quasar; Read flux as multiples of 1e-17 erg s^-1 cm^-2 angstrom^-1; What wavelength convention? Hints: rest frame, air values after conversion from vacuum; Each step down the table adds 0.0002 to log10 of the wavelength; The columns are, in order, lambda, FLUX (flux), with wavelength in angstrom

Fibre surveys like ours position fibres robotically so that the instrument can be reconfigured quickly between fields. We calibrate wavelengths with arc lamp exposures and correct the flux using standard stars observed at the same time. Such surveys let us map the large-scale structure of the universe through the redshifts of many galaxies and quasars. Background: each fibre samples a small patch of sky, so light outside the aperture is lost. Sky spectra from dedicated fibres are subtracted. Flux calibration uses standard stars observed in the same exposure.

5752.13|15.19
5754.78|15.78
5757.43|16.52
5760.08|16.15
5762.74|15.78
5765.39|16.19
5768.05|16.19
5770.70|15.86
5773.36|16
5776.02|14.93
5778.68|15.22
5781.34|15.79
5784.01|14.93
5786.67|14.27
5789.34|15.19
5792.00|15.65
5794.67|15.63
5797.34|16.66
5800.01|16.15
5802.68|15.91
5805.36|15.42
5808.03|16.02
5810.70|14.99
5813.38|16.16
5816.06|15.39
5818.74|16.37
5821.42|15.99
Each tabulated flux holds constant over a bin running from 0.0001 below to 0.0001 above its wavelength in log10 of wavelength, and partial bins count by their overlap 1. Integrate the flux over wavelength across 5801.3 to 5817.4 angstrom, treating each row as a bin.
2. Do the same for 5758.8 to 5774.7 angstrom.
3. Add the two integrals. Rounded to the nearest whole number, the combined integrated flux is 507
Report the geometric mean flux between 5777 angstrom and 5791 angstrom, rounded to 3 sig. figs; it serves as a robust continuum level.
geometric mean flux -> 15.1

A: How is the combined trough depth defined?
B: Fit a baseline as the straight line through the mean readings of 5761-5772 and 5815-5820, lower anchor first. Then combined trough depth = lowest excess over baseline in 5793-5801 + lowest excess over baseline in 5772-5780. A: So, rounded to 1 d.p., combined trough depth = -1.4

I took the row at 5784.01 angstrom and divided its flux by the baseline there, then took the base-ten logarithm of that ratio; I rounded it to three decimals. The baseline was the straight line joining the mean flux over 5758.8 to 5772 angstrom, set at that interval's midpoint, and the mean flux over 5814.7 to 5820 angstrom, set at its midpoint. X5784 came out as -0.029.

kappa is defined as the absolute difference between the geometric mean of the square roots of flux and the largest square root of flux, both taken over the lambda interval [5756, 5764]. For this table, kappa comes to 0.046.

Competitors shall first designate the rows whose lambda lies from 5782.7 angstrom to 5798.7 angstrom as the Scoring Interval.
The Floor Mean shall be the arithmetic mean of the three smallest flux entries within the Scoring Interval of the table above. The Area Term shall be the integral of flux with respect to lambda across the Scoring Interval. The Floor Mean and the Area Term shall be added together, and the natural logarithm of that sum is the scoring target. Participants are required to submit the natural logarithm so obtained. 5.56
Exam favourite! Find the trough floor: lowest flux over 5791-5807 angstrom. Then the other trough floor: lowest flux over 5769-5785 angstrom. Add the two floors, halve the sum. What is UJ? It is 15.2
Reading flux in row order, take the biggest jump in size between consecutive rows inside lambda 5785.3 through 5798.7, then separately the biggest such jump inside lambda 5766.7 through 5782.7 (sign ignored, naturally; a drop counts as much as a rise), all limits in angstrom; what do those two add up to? 2.10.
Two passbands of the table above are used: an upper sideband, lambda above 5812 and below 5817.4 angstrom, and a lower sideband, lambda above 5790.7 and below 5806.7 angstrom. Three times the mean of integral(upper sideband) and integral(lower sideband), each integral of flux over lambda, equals 509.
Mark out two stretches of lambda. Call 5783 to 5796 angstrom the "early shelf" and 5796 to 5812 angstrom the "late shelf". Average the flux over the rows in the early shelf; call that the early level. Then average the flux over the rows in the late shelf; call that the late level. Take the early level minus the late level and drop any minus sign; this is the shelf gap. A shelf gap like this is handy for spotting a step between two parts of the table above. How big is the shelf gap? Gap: 0.72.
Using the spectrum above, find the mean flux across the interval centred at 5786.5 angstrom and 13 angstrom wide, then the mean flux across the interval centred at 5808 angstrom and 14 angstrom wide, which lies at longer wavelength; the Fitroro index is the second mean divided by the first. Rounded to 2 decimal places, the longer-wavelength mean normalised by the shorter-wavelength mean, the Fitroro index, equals 1.04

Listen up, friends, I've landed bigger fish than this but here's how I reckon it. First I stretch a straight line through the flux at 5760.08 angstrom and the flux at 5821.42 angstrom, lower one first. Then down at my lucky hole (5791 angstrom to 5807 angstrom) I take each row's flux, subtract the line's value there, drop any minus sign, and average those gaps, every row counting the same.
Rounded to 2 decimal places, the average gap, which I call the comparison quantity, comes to 0.38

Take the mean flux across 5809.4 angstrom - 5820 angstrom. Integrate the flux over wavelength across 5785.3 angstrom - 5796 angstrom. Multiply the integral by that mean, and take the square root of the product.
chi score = 50.5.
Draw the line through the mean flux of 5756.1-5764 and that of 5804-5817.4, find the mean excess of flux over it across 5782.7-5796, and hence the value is -0.7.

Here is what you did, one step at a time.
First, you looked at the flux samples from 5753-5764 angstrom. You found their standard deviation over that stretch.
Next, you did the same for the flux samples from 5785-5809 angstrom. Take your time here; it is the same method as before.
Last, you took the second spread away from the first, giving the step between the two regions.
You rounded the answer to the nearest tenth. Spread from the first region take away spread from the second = -0.3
